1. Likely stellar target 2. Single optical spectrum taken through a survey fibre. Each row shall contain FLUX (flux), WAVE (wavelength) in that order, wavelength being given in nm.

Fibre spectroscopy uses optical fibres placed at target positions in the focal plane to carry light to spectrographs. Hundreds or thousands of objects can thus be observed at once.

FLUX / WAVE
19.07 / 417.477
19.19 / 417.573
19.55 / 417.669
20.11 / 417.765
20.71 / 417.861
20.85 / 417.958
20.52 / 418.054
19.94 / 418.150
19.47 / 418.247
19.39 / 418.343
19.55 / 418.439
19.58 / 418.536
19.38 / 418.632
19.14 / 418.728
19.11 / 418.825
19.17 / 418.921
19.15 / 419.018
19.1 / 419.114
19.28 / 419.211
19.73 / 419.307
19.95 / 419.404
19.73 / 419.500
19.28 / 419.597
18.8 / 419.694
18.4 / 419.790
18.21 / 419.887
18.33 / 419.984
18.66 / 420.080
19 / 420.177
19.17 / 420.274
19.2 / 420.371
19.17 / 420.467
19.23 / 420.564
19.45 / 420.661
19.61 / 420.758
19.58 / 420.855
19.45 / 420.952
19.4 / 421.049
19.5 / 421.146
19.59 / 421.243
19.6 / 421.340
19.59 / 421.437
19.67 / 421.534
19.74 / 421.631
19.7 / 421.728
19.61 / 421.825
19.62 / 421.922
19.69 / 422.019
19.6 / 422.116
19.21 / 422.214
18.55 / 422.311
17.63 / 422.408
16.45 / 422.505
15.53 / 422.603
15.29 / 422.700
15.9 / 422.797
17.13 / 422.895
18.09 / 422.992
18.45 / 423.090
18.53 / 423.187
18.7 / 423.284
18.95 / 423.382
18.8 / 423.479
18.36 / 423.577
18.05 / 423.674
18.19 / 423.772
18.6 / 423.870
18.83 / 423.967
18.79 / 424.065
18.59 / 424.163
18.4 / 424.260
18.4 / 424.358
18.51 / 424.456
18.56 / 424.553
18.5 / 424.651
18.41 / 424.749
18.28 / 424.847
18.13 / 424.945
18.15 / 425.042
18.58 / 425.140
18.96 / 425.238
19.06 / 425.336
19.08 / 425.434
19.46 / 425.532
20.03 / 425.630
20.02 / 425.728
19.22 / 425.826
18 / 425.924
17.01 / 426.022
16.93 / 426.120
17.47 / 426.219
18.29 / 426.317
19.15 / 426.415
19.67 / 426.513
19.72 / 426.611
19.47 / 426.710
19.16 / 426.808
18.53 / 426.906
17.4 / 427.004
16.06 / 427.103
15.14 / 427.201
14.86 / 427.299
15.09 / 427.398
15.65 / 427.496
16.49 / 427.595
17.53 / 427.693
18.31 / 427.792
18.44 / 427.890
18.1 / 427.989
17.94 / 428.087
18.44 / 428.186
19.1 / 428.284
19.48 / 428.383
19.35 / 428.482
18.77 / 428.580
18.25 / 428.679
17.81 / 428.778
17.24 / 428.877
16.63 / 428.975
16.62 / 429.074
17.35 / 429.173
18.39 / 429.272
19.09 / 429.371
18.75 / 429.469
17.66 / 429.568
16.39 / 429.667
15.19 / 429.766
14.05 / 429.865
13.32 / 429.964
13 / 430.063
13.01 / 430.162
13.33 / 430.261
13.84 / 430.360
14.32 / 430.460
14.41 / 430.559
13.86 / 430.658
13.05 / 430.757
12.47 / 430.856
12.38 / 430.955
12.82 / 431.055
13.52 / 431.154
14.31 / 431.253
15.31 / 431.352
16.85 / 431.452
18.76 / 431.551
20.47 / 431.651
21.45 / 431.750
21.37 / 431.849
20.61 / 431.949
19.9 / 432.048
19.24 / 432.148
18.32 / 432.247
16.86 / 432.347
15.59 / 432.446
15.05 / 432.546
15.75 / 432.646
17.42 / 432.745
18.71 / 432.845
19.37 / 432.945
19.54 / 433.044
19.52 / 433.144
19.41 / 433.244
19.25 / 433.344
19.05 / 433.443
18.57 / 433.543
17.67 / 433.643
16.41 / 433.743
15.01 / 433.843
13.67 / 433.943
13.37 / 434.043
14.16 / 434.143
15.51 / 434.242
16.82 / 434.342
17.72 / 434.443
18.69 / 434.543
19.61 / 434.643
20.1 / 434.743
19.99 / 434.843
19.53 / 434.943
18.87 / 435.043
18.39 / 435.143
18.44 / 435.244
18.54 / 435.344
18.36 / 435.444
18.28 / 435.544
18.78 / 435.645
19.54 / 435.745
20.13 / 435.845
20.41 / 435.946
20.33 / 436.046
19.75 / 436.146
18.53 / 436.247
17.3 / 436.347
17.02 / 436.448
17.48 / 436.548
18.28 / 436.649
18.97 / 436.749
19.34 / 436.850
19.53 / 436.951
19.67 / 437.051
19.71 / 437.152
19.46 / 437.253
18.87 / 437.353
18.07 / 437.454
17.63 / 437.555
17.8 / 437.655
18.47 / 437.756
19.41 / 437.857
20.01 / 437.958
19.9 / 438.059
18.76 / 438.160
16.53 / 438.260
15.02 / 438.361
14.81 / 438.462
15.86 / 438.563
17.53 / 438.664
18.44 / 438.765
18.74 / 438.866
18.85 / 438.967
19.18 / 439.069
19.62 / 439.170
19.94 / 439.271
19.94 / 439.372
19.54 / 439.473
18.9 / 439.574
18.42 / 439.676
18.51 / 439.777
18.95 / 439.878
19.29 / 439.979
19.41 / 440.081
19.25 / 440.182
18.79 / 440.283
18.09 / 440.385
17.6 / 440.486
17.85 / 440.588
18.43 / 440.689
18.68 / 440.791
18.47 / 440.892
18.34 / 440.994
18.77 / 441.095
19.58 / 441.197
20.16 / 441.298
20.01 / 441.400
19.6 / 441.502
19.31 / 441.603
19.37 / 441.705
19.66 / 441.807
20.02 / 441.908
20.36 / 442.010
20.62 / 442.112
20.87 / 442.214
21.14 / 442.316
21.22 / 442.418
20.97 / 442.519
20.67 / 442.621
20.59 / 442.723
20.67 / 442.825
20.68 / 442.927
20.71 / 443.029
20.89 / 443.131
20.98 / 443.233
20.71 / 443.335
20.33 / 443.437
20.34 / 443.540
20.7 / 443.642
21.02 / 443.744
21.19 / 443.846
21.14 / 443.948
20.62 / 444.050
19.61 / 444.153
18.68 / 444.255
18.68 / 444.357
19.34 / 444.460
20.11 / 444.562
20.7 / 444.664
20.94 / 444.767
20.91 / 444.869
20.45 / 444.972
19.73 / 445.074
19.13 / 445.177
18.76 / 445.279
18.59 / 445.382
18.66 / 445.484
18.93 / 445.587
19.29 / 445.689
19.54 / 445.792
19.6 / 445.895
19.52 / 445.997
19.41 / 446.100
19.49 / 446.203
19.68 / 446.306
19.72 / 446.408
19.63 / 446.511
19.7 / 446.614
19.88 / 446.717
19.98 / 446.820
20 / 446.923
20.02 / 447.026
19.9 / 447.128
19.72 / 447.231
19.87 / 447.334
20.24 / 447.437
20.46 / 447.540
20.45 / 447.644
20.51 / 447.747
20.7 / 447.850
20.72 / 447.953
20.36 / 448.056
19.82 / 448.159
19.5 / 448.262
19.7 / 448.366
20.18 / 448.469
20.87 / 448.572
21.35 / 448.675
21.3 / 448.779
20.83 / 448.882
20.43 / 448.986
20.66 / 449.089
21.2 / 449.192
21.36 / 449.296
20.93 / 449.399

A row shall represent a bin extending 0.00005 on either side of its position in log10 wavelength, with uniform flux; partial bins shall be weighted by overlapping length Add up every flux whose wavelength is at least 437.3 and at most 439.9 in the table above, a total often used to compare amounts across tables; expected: 478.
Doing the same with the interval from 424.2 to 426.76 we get 485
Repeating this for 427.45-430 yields 454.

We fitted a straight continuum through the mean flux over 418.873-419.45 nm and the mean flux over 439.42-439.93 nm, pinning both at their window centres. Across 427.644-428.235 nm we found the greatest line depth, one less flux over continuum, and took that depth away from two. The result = 1.91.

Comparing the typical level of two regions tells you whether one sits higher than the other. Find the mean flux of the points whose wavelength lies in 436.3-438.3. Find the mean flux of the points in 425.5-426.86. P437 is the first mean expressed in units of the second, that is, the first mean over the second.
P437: 0.99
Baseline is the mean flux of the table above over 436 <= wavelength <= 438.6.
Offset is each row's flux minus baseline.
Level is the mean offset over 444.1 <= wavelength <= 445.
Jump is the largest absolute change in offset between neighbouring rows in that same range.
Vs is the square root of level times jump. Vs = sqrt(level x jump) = 1.2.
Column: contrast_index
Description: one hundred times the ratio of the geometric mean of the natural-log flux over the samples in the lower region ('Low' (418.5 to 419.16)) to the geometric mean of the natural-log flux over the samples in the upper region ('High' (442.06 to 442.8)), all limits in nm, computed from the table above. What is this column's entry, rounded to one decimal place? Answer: 97.3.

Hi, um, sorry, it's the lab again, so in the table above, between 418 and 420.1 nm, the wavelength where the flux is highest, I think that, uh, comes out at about 418.054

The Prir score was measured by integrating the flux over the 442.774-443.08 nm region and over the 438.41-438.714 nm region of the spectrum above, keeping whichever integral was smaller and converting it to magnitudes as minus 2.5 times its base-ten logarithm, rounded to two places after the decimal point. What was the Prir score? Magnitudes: -1.72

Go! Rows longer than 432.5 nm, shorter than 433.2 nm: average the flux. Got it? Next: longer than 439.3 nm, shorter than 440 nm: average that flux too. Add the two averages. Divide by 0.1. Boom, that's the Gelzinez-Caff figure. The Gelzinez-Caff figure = 370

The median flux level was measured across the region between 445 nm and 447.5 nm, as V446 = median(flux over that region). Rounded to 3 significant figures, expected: 19.7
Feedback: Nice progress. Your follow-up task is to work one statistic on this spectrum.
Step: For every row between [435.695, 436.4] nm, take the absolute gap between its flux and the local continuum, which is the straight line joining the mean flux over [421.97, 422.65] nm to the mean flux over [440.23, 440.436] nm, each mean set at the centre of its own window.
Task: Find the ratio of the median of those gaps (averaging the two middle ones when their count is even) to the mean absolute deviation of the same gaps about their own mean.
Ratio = 2.9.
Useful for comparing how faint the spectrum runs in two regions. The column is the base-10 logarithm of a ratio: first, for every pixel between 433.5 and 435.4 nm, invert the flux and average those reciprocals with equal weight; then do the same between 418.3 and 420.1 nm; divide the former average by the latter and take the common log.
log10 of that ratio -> 0.048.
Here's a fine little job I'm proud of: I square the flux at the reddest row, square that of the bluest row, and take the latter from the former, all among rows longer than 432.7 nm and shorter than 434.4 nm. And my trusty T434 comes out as -21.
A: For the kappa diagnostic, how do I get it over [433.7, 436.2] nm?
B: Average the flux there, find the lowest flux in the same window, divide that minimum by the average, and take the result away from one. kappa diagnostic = 0.258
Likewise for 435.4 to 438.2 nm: 0.100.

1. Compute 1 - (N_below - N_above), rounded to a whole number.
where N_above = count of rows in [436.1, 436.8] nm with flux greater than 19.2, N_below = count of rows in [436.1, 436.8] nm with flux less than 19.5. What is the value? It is -4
